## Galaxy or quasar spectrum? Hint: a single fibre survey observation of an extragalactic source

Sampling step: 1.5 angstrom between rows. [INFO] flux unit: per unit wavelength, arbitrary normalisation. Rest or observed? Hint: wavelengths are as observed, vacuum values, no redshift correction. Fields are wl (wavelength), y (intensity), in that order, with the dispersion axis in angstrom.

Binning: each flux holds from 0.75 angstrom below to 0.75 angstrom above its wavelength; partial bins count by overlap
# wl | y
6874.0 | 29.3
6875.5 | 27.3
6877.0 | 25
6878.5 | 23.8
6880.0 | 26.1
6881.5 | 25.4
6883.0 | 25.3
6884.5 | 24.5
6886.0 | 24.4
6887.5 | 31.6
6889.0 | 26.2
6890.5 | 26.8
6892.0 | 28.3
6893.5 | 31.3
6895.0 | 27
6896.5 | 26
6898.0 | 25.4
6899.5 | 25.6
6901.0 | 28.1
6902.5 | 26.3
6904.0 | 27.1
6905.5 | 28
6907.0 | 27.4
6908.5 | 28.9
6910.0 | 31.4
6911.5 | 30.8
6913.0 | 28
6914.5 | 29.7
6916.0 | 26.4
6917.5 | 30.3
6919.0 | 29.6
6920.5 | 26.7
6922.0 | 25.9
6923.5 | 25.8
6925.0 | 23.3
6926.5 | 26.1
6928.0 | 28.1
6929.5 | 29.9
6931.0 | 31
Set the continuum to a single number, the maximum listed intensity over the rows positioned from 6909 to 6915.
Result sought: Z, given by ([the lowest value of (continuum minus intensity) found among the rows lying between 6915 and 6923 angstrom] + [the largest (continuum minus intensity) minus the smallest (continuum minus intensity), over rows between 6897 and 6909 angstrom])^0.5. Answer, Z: 2.1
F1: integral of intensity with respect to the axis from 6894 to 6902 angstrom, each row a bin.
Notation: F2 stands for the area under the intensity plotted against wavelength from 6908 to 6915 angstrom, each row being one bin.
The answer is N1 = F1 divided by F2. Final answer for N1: 1.02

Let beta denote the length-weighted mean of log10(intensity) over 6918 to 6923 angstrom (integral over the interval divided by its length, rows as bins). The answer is 1.44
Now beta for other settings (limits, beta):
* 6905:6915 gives 1.46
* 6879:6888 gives 1.41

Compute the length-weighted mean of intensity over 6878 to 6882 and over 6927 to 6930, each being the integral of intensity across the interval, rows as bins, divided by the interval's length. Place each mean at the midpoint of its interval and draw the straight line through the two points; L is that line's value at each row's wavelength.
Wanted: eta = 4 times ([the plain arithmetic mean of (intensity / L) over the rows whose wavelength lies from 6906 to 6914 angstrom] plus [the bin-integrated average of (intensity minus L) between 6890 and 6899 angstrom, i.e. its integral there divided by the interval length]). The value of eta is 9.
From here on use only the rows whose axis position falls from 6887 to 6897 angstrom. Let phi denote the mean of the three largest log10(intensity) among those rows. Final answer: 1.48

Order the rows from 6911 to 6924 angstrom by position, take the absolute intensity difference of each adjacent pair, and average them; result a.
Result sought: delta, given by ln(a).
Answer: 0.7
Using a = 2.0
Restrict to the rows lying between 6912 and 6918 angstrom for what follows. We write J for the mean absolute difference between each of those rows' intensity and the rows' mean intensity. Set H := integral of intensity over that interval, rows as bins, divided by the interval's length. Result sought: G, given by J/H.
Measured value 0.05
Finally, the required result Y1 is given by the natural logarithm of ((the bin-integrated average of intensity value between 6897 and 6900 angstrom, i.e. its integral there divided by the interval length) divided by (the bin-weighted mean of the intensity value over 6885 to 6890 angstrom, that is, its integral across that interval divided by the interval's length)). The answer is -0.06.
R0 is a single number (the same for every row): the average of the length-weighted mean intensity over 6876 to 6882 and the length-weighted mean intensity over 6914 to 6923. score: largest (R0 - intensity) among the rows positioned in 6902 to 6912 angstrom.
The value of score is 0.3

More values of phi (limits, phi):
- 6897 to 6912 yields 1.48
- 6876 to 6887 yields 1.41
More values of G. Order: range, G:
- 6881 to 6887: 0.02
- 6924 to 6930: 0.08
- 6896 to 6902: 0.03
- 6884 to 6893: 0.07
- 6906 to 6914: 0.05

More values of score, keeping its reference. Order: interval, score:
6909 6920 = 0.2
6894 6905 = 1.2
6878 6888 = 2.8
